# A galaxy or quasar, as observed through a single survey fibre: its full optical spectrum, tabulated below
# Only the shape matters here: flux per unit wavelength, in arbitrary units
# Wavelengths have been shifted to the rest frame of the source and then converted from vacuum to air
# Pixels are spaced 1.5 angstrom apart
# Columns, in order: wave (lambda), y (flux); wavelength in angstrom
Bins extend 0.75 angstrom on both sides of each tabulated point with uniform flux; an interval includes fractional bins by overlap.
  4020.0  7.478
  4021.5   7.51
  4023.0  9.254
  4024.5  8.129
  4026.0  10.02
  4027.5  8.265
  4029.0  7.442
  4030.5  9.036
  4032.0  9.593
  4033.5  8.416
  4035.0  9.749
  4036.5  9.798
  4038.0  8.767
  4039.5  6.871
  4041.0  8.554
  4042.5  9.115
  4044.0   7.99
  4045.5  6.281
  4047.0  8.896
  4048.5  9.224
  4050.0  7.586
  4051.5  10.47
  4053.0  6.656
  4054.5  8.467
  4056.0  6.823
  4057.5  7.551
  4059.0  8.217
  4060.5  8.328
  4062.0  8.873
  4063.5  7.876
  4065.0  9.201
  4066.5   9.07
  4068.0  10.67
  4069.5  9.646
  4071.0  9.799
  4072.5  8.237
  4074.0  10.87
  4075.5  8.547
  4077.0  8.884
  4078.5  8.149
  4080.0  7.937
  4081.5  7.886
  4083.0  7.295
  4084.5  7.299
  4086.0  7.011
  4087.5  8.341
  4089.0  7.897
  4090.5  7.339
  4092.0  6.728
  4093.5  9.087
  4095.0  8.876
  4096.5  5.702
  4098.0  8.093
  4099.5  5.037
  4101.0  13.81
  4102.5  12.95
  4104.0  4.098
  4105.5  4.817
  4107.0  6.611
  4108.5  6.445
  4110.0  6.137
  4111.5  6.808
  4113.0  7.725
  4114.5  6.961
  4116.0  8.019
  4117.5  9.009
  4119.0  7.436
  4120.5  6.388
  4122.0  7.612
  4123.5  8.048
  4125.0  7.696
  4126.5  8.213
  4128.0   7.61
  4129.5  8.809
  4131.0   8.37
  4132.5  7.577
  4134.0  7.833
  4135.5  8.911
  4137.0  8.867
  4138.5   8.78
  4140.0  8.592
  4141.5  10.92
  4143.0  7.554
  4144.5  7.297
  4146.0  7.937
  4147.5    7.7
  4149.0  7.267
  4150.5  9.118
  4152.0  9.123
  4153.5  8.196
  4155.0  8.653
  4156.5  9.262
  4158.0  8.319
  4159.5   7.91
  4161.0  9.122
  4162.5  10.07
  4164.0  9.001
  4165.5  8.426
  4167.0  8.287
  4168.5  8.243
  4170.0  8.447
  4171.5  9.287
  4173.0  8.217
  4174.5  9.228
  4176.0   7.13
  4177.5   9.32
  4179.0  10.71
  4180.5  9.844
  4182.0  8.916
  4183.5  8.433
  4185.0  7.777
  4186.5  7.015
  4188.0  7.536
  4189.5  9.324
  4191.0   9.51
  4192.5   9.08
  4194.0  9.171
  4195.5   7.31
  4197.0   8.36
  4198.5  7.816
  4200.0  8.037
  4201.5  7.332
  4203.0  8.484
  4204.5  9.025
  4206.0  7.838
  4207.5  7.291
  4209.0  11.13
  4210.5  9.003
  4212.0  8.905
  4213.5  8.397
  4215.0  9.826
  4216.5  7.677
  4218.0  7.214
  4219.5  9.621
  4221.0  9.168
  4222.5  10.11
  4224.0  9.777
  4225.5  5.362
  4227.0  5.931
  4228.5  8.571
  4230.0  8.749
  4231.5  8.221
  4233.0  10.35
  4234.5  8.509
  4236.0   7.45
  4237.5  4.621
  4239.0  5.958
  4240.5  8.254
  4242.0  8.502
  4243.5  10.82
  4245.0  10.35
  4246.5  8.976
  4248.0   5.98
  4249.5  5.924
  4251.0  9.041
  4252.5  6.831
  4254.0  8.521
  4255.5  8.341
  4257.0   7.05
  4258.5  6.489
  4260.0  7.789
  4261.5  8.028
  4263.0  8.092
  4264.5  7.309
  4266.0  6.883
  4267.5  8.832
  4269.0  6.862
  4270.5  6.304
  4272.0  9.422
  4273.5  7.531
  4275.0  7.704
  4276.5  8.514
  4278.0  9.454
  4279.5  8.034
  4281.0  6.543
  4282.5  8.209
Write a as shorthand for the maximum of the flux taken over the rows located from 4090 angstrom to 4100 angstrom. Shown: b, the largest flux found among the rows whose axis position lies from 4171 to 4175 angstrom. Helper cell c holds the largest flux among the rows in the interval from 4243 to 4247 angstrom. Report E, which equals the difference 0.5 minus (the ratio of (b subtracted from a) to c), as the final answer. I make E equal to 0.52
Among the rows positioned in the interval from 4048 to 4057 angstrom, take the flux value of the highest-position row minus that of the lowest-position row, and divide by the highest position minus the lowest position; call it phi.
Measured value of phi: -0.32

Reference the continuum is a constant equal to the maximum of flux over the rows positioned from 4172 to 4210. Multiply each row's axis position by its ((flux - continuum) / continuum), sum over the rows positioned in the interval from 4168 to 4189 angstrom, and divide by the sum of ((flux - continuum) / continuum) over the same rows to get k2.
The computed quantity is 4178.9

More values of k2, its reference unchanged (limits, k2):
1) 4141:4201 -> 4170.9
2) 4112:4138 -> 4124.3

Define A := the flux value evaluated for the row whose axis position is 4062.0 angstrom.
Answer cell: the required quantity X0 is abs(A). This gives 8.9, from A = 8.873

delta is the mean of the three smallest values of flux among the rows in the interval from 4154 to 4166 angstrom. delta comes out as 8.2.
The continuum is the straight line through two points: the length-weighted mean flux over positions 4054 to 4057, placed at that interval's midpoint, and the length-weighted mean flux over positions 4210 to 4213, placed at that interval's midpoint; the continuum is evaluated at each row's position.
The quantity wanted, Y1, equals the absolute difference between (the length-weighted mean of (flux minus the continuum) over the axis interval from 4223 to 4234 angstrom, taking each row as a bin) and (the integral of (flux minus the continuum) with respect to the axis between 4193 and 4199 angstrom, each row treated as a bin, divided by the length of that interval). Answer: 0.3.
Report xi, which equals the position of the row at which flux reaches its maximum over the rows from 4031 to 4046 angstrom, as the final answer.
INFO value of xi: 4036.5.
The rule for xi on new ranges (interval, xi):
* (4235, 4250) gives 4243.5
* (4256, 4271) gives 4267.5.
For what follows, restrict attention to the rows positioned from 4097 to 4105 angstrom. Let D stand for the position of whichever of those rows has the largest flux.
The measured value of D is 4101.0 angstrom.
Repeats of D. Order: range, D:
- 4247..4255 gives 4251.0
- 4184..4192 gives 4191.0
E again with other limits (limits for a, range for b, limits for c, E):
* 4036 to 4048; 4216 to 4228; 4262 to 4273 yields 0.53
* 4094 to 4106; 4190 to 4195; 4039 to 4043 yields 0.03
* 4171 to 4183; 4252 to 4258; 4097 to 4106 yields 0.34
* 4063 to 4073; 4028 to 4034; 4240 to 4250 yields 0.40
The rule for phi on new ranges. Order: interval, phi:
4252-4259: -0.06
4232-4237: -0.97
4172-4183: 0.08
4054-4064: -0.07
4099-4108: 0.21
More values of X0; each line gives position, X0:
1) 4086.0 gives 7.0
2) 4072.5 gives 8.2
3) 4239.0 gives 6.0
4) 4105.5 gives 4.8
